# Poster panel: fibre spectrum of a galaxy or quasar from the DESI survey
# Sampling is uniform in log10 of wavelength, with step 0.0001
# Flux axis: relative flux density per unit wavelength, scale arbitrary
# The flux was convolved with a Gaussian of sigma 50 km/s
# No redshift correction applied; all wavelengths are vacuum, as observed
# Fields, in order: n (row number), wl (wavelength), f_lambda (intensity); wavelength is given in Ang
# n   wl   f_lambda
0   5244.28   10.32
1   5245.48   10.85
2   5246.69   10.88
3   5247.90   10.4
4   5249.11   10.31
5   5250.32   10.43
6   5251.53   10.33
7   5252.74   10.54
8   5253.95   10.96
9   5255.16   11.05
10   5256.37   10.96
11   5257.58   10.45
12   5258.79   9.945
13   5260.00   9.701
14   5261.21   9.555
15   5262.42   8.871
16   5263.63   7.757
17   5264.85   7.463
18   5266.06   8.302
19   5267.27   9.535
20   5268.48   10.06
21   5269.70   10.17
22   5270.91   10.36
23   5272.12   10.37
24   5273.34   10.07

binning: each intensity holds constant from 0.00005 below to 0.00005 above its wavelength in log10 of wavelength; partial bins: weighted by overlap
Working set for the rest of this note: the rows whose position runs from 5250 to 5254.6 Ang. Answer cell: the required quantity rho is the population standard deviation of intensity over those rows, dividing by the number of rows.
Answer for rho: 0.24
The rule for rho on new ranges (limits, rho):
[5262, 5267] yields 0.54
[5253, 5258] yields 0.24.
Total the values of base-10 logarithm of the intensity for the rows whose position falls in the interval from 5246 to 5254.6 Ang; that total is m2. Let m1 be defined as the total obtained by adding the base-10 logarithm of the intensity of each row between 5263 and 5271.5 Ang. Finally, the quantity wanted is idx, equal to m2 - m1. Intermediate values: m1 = 6.69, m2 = 7.16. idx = 0.48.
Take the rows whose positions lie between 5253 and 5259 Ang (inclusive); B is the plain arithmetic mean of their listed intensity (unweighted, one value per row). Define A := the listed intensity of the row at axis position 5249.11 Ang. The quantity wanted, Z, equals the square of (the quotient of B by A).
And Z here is 1.1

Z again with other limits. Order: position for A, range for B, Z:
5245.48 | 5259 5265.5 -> 0.6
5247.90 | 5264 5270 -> 0.8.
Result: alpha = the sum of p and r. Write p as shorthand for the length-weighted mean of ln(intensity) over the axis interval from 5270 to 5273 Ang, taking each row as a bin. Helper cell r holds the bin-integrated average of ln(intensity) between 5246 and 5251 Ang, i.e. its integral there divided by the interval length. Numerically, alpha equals 4.68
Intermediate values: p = 2.34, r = 2.35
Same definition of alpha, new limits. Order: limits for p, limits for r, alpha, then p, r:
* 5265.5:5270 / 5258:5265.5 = 4.43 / 2.25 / 2.18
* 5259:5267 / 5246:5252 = 4.51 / 2.16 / 2.35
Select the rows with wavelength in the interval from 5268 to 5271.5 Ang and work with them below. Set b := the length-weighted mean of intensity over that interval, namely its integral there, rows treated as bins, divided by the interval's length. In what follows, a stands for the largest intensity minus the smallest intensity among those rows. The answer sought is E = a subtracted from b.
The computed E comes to 9.9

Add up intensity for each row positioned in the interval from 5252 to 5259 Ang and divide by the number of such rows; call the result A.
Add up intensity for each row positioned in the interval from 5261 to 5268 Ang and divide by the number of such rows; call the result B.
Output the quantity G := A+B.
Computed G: 19.2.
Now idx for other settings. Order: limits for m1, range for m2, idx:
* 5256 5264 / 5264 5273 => -0.05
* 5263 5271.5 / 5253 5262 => 0.42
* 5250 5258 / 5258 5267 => -0.60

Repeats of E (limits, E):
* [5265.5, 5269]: 7.6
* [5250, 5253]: 10.2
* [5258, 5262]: 9.3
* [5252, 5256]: 10.3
